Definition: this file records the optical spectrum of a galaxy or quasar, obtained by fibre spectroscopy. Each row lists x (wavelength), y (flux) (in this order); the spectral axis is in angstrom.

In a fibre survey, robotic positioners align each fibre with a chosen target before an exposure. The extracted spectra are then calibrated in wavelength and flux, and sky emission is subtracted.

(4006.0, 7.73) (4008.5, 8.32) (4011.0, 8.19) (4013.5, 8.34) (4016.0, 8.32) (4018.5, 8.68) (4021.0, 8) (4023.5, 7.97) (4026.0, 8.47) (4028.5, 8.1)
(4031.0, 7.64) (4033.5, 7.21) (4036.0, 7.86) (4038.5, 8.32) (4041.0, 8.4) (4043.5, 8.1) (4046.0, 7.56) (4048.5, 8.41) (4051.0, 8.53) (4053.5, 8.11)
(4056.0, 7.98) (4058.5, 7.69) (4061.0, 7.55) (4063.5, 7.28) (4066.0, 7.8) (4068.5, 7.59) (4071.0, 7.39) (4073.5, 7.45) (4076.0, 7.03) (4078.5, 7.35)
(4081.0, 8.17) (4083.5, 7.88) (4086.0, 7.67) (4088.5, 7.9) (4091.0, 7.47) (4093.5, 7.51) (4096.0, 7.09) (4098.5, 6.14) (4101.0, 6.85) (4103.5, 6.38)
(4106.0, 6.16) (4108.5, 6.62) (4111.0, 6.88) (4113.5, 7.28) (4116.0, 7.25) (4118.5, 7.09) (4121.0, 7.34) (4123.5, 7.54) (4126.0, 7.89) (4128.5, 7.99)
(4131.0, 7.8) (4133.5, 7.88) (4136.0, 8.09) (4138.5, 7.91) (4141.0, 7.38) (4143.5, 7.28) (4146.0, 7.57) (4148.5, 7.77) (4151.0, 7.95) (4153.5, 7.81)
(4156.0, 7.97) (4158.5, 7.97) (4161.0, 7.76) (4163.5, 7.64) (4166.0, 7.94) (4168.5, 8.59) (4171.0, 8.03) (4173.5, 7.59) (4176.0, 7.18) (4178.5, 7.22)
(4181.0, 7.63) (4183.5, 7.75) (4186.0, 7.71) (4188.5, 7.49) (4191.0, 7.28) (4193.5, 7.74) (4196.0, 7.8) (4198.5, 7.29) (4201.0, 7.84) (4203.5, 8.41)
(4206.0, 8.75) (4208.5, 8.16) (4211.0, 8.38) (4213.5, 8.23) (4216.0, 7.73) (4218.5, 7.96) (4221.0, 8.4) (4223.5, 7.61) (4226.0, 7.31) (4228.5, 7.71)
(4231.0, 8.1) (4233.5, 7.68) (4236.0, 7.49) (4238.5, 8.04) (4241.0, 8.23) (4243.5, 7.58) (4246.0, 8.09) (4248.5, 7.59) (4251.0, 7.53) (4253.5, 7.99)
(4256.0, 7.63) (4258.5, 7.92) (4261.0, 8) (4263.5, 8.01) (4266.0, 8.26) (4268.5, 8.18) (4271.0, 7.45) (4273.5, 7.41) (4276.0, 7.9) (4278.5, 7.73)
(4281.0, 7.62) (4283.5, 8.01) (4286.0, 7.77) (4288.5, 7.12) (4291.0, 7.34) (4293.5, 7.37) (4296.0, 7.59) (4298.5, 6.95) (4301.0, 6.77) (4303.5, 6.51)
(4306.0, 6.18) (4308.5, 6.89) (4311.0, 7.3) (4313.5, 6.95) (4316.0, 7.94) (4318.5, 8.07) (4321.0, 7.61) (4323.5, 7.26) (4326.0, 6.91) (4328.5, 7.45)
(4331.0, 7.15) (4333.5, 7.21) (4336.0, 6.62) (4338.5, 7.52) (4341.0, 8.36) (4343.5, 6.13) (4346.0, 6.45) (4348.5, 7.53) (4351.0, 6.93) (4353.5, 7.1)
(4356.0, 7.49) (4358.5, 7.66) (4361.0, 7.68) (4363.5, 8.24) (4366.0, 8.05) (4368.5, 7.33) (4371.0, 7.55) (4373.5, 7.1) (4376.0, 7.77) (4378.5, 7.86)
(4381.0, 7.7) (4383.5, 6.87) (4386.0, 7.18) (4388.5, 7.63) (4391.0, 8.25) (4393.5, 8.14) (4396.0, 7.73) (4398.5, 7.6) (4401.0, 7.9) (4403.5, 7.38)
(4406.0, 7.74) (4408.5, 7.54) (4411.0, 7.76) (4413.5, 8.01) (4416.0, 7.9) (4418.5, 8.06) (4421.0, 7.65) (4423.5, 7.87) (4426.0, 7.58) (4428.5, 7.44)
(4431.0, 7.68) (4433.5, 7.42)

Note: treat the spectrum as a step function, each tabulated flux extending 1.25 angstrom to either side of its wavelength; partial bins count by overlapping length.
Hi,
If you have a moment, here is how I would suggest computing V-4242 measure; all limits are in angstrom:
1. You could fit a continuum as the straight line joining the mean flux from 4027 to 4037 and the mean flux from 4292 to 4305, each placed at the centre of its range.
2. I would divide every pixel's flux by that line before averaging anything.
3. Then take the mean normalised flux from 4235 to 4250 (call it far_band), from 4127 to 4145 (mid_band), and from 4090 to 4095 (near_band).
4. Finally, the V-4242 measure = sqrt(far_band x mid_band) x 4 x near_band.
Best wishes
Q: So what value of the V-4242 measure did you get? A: 4.2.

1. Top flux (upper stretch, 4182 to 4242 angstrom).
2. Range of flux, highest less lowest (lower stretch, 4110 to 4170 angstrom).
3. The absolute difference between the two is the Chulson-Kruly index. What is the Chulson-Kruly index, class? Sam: 7.0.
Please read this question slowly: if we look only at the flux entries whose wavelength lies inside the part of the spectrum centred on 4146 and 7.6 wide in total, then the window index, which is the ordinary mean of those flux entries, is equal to 7.54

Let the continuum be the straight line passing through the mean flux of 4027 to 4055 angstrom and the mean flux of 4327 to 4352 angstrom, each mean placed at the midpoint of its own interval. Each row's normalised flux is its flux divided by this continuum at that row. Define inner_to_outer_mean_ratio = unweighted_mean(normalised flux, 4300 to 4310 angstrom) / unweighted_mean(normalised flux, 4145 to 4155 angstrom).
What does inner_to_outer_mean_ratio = 0.90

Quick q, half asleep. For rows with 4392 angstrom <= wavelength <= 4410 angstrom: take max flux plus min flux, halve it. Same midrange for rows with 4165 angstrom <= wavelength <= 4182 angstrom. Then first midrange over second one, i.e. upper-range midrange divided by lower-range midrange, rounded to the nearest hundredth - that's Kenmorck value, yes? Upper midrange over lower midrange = 0.98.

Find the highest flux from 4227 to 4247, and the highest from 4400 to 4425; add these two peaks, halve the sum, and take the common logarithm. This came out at 0.911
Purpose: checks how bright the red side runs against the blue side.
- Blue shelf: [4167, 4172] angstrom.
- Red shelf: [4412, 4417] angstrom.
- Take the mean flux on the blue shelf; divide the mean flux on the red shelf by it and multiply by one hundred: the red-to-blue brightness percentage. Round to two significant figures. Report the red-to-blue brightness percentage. 96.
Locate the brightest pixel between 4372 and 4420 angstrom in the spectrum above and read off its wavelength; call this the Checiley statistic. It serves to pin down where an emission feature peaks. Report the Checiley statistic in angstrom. 4391.0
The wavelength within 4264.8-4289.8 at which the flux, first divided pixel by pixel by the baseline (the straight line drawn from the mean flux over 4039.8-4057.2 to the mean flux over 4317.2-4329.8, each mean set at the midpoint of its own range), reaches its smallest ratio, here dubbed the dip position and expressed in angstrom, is 4288.5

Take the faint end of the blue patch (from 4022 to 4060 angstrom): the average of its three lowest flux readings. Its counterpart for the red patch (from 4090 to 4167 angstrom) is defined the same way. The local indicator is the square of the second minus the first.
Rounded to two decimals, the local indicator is 1.55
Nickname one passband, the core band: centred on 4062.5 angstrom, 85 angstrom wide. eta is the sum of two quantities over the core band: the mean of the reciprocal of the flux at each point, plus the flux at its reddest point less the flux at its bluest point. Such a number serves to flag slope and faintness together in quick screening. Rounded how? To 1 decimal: -1.5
